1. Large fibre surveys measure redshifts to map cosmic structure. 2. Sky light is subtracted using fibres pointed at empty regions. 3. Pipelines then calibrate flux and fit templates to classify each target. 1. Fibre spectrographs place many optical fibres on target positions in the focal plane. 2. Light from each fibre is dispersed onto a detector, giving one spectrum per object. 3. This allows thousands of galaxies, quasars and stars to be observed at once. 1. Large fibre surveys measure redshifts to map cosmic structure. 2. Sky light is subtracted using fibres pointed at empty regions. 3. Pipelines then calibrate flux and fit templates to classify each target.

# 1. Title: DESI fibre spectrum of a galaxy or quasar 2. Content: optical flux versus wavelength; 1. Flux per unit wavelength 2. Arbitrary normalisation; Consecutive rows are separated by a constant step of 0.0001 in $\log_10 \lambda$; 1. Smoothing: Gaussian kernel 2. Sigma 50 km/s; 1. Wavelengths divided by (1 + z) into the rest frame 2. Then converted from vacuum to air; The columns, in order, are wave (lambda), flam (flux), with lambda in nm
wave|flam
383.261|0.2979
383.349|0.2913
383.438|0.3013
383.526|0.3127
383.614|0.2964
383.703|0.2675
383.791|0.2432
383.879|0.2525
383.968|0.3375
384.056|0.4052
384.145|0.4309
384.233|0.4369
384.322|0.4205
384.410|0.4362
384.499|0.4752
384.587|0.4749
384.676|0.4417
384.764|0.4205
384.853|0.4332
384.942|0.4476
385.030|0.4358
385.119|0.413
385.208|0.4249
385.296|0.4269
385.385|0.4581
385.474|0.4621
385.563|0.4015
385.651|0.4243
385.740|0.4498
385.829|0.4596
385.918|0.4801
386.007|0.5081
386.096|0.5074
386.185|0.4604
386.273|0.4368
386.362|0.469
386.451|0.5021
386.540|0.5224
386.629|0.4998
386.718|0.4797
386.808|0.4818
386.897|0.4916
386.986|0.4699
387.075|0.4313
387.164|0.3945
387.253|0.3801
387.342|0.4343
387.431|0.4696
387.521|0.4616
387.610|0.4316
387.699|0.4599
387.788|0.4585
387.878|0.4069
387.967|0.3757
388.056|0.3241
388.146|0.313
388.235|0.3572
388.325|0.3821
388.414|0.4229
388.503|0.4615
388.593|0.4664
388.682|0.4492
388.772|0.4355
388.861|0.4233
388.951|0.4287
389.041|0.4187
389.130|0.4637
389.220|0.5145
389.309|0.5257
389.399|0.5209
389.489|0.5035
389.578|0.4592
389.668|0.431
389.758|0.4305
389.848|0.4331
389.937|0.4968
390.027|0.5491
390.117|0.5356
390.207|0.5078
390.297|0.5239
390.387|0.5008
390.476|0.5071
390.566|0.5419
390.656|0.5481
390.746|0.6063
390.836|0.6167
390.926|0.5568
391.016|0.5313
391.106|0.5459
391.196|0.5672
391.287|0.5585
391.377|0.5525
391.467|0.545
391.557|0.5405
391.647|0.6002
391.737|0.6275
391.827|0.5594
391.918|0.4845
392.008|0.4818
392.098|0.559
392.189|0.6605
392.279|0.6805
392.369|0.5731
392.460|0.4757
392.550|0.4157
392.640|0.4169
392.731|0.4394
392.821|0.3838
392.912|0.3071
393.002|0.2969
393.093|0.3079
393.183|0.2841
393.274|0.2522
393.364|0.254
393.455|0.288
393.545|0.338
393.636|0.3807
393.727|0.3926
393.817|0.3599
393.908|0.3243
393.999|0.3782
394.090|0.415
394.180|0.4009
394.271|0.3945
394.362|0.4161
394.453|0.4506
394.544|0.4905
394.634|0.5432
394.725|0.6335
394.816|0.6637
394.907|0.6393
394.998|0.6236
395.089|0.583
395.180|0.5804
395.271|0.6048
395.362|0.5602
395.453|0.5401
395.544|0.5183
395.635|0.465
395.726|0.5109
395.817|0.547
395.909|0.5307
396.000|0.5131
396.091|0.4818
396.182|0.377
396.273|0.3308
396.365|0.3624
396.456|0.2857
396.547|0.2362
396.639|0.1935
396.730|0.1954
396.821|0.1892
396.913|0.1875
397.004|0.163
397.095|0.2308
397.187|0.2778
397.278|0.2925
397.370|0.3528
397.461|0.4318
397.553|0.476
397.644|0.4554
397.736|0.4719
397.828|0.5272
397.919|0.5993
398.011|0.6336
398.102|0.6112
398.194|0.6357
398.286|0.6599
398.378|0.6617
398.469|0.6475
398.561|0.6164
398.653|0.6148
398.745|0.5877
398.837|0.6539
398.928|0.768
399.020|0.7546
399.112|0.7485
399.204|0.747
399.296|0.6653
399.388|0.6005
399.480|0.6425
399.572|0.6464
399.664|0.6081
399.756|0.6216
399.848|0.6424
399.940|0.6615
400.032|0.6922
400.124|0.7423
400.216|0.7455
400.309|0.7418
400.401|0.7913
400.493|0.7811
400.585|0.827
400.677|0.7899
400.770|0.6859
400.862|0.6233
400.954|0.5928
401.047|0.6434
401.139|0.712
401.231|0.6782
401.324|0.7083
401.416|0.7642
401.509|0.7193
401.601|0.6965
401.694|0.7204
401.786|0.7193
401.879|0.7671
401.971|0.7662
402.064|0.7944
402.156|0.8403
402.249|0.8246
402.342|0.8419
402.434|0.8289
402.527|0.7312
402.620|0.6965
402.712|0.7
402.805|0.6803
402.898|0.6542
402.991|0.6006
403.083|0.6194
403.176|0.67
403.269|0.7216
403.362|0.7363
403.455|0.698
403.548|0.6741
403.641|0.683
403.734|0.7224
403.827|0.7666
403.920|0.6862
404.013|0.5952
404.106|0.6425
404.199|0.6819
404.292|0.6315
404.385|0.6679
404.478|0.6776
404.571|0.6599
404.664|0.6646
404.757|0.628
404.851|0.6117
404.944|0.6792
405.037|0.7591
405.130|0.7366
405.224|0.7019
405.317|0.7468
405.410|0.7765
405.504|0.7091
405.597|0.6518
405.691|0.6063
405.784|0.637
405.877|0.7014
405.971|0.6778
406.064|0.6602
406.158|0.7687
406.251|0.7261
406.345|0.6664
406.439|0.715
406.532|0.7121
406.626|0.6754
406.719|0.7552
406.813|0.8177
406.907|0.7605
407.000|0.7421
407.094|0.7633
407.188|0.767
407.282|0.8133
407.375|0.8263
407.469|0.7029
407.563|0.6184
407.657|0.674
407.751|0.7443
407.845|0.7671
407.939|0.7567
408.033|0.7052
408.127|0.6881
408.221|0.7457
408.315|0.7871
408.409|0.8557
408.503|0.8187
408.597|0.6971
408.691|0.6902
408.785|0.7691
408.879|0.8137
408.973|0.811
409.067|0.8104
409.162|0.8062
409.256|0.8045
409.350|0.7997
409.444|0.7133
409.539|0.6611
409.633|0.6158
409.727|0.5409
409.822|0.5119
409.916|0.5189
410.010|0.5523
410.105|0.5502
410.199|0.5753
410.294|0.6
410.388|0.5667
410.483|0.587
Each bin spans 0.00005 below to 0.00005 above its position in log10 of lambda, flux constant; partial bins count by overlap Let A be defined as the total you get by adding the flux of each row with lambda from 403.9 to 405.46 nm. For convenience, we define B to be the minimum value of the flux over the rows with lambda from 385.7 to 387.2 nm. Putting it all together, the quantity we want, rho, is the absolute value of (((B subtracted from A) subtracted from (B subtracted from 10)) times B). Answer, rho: 0.61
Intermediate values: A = 11.5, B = 0.3945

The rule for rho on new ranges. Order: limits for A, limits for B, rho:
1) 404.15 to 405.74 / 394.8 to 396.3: 0.53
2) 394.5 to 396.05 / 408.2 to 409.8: 0.24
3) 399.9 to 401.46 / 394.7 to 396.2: 0.82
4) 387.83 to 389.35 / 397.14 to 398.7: 0.79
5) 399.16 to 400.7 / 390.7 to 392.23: 0.94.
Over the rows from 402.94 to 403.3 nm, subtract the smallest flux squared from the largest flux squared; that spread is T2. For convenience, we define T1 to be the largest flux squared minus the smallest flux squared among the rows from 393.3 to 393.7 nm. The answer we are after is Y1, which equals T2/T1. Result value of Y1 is 2.0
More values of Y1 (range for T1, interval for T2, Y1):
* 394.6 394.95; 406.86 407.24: 0.3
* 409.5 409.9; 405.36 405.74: 1.3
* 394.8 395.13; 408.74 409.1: 0.7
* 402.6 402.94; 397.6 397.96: 2.4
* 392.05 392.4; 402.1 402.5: 0.2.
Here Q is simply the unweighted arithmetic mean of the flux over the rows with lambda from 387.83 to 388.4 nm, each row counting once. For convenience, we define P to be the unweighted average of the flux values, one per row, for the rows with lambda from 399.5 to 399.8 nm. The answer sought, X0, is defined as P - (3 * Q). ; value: -0.5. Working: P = 0.625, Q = 0.36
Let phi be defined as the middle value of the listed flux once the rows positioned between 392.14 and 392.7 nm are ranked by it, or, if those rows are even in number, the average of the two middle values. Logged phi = 0.524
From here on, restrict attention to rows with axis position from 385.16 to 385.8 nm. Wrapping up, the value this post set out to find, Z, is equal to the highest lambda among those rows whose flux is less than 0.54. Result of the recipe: 385.740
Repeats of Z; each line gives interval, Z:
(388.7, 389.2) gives 389.130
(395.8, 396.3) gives 396.273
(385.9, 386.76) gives 386.718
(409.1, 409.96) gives 409.916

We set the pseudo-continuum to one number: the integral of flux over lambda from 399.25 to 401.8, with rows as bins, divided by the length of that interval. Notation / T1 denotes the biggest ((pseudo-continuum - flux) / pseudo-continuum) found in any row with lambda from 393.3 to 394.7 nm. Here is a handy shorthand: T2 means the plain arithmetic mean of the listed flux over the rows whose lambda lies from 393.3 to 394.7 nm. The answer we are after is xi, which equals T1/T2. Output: 1.63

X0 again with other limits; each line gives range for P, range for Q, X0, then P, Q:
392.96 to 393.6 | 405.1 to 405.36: -1.9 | 0.289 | 0.73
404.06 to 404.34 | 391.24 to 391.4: -1.0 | 0.652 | 0.56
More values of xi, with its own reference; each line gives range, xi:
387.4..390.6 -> 1.21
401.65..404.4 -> 0.20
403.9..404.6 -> 0.22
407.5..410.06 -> 0.37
